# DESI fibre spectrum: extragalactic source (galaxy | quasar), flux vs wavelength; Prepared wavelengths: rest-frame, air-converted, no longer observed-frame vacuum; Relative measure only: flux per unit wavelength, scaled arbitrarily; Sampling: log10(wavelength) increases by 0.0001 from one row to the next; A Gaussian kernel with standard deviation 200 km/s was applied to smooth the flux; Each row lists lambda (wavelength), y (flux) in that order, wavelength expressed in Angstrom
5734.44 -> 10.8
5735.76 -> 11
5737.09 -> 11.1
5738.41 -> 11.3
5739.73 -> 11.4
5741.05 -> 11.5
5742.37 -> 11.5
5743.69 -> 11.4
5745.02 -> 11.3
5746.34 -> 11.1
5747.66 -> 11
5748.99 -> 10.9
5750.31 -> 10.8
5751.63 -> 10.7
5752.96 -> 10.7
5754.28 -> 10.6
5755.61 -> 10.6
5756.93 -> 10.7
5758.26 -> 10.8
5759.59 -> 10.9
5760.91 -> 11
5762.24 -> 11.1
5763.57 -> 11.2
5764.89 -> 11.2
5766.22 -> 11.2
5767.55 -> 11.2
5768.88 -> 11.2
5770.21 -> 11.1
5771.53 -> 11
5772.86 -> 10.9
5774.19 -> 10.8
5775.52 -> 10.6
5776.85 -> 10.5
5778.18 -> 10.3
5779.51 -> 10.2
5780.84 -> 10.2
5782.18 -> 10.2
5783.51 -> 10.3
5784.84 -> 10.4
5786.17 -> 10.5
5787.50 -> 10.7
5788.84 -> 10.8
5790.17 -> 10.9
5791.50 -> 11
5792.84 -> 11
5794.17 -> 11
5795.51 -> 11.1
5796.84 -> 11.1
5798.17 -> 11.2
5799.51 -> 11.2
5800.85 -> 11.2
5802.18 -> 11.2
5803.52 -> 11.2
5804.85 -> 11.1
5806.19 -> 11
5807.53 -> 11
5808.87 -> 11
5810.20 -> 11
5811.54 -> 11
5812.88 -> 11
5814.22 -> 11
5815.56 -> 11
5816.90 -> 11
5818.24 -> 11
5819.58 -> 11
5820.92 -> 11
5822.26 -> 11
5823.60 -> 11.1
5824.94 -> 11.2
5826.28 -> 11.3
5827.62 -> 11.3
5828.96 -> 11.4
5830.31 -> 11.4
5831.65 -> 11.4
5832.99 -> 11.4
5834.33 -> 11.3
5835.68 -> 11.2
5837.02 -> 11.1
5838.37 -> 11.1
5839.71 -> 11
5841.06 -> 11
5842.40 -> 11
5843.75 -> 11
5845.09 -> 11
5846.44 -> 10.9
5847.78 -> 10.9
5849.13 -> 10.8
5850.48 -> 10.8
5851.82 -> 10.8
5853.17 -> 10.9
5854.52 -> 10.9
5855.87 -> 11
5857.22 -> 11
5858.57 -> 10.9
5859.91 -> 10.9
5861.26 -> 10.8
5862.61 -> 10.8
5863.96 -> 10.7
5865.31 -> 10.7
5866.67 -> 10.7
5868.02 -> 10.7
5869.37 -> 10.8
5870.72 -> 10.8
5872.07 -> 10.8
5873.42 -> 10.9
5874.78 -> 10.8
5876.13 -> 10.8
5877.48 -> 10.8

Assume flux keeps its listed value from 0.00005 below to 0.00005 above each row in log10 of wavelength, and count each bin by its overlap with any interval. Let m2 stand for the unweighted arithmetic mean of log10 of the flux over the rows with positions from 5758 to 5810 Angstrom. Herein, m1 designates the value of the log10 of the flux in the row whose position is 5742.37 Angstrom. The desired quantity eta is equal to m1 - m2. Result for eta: 0.024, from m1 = 1.061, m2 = 1.04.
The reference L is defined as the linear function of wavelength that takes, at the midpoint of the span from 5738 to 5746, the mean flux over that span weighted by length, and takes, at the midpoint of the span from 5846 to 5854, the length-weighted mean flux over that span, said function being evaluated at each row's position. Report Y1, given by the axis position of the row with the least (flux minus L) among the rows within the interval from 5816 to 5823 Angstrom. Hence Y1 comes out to 5816.90 Angstrom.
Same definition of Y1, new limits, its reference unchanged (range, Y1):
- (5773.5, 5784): 5779.51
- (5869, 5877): 5869.37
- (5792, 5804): 5792.84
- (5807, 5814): 5807.53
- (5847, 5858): 5849.13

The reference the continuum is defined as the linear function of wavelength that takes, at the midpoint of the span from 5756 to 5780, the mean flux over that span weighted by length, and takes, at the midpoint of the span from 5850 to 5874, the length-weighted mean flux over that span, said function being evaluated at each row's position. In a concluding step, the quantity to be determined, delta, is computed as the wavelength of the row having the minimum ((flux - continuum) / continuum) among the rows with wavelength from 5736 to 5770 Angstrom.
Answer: 5754.28 Angstrom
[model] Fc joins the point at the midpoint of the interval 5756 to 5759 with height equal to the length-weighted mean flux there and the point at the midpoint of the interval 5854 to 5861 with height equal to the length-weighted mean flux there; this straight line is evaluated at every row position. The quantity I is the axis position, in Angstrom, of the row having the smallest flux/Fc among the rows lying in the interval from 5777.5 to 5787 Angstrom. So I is 5782.18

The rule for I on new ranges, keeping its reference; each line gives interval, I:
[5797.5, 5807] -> 5806.19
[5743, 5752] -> 5751.63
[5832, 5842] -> 5841.06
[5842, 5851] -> 5850.48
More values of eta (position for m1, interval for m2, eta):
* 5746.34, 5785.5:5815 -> 0.004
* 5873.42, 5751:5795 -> 0.005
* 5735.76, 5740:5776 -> 0.000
